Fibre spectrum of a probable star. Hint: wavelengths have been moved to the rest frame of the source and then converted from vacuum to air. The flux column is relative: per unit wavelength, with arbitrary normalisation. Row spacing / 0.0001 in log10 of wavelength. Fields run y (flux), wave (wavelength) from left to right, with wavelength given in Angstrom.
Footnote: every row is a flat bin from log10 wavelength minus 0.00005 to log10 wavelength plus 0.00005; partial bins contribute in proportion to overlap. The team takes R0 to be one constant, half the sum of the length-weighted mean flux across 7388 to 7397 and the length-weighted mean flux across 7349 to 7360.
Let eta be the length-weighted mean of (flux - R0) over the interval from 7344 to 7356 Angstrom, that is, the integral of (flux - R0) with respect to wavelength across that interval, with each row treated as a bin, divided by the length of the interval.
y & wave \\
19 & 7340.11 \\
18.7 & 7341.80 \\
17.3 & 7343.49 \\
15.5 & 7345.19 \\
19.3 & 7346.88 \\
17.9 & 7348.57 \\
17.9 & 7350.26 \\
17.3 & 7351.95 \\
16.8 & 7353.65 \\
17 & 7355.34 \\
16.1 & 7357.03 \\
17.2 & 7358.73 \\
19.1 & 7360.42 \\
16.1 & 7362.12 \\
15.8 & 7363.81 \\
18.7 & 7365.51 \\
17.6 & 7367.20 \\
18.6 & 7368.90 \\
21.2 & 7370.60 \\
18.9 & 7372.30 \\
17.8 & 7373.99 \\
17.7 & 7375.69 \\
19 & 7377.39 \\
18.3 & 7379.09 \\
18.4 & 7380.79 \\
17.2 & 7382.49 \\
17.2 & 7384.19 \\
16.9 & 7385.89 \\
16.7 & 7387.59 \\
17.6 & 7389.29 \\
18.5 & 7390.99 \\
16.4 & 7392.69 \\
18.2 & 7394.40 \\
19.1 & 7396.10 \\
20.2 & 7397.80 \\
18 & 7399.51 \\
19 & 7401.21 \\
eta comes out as -0.2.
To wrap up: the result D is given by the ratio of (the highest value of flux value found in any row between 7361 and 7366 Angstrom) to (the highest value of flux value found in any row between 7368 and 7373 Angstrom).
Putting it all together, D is 0.88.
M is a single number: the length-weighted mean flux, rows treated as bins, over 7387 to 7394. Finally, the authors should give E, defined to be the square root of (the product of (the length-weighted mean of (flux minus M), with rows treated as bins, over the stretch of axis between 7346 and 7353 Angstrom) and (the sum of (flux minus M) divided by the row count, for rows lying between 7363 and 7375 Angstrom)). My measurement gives 0.82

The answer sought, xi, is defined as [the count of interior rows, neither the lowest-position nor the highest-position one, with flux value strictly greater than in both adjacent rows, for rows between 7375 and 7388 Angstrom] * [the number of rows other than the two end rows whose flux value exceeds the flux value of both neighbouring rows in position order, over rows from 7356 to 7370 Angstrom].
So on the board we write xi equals 4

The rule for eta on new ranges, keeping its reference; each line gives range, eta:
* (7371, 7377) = 0.9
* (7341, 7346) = -0.4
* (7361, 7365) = -1.1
